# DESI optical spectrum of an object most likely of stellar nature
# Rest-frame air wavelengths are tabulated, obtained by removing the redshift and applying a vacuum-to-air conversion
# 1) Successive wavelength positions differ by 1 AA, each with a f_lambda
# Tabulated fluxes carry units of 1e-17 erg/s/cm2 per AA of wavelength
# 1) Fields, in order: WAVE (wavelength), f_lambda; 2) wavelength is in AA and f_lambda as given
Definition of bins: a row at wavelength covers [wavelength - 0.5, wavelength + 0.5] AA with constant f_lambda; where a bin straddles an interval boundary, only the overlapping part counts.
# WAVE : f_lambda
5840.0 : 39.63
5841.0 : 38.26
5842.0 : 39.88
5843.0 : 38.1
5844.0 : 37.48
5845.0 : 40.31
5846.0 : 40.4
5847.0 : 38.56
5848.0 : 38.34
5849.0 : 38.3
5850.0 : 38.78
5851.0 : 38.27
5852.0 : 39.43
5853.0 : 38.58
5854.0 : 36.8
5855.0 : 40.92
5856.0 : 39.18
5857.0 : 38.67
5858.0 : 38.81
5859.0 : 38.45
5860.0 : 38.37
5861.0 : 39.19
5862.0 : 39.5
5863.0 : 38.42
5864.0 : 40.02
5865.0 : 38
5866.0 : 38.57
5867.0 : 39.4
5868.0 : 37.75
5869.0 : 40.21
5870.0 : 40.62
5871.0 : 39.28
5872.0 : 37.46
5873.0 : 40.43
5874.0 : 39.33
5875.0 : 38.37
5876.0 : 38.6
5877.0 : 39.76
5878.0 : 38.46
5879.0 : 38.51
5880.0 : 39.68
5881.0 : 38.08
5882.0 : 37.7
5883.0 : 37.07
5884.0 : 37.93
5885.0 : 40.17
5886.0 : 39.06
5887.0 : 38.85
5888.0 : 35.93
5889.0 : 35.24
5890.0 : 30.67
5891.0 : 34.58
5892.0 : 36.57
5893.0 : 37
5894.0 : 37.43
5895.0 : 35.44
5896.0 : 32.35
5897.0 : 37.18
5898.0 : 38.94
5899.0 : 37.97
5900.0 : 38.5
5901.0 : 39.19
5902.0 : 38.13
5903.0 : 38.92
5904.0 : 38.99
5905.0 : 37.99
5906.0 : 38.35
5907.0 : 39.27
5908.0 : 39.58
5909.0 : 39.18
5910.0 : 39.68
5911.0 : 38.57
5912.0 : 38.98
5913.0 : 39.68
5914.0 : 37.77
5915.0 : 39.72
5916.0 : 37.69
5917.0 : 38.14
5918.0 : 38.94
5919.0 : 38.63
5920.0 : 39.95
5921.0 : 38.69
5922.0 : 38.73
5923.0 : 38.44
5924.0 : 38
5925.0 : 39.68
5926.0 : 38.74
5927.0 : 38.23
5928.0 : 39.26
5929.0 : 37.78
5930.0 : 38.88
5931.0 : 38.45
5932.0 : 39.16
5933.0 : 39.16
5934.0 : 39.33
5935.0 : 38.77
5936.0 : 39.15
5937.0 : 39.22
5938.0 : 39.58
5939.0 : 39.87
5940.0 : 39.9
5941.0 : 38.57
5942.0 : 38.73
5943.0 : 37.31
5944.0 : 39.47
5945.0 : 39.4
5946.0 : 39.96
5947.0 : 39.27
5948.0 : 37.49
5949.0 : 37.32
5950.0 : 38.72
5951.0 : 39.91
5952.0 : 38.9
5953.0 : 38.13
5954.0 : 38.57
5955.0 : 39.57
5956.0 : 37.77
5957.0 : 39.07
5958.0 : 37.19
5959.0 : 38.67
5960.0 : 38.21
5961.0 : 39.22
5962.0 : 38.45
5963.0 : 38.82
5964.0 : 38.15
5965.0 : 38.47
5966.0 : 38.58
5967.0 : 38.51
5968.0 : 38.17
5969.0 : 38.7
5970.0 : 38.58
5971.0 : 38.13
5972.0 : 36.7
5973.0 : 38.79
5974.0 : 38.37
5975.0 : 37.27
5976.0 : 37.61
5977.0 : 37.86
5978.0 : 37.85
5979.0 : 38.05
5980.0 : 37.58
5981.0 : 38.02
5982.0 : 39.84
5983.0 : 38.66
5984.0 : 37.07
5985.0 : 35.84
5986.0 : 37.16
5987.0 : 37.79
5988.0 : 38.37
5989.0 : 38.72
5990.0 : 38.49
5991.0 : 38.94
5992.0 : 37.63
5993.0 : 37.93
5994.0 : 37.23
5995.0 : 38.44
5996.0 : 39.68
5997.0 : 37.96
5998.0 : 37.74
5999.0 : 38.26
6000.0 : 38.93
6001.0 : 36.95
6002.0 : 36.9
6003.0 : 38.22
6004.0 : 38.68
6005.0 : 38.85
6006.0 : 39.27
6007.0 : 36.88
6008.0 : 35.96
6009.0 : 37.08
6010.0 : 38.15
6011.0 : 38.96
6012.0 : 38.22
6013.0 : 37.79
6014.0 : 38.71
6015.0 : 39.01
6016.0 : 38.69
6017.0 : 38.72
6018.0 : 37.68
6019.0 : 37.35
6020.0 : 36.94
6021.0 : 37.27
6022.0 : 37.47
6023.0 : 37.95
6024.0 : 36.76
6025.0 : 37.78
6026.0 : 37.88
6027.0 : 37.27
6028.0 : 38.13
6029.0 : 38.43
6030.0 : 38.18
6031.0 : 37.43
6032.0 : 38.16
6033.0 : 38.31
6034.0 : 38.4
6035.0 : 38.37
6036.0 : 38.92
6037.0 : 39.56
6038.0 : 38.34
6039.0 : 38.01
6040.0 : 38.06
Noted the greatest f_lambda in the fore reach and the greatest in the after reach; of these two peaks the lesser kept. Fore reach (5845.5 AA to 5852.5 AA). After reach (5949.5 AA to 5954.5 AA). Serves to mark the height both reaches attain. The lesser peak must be 39.9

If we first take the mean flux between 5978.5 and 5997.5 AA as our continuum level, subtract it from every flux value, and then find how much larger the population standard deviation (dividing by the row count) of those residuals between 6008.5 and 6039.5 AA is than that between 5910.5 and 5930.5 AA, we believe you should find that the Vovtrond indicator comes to -0.01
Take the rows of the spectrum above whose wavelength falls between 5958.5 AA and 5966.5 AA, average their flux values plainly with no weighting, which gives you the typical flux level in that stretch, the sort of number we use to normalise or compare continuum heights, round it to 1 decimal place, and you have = 38.6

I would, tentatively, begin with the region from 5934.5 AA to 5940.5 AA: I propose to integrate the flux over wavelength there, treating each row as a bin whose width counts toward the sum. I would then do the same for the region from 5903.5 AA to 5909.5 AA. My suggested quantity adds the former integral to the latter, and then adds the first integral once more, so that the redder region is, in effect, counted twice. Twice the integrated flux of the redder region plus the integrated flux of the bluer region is 706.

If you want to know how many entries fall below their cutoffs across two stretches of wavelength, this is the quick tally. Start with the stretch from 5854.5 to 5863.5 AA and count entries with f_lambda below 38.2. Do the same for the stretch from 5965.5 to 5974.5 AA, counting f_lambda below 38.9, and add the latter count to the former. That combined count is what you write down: 9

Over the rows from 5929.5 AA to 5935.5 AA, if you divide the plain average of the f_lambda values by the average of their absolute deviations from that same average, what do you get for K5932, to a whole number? 151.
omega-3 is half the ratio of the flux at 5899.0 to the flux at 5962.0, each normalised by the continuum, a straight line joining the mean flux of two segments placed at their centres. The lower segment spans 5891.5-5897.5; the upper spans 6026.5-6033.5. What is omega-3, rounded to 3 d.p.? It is 0.506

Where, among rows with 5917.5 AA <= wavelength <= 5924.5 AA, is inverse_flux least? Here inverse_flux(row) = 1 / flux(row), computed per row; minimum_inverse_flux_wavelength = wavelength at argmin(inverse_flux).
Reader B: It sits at 5920.0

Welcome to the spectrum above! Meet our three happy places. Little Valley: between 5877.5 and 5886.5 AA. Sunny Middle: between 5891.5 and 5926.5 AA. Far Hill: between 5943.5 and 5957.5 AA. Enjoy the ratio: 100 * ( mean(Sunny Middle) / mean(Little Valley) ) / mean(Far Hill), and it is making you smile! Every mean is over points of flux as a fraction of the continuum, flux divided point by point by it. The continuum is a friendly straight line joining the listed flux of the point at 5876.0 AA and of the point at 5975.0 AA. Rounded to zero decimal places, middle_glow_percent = 97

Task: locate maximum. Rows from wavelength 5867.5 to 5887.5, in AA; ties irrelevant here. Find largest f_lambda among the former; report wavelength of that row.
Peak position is 5870.0 AA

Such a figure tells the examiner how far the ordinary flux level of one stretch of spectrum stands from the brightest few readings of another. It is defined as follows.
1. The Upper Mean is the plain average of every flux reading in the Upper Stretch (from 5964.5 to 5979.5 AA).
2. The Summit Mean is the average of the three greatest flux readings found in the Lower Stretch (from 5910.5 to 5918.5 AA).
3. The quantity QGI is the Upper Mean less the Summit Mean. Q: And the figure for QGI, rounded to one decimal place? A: -1.4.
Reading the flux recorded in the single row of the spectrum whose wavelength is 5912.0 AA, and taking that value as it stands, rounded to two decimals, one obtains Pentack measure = 38.98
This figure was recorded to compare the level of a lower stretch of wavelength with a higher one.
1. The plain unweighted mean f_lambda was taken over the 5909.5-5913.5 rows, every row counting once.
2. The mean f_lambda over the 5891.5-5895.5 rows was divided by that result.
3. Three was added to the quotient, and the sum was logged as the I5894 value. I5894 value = 3.933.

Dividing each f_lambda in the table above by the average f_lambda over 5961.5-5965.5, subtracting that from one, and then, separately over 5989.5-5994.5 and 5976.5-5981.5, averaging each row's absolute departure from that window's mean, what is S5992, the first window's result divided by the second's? 4.1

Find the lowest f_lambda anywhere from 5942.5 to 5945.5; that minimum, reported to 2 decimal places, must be 37.31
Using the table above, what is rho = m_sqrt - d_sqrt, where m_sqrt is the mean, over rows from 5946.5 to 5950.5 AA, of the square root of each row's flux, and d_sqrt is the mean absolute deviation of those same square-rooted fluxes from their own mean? 6.12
